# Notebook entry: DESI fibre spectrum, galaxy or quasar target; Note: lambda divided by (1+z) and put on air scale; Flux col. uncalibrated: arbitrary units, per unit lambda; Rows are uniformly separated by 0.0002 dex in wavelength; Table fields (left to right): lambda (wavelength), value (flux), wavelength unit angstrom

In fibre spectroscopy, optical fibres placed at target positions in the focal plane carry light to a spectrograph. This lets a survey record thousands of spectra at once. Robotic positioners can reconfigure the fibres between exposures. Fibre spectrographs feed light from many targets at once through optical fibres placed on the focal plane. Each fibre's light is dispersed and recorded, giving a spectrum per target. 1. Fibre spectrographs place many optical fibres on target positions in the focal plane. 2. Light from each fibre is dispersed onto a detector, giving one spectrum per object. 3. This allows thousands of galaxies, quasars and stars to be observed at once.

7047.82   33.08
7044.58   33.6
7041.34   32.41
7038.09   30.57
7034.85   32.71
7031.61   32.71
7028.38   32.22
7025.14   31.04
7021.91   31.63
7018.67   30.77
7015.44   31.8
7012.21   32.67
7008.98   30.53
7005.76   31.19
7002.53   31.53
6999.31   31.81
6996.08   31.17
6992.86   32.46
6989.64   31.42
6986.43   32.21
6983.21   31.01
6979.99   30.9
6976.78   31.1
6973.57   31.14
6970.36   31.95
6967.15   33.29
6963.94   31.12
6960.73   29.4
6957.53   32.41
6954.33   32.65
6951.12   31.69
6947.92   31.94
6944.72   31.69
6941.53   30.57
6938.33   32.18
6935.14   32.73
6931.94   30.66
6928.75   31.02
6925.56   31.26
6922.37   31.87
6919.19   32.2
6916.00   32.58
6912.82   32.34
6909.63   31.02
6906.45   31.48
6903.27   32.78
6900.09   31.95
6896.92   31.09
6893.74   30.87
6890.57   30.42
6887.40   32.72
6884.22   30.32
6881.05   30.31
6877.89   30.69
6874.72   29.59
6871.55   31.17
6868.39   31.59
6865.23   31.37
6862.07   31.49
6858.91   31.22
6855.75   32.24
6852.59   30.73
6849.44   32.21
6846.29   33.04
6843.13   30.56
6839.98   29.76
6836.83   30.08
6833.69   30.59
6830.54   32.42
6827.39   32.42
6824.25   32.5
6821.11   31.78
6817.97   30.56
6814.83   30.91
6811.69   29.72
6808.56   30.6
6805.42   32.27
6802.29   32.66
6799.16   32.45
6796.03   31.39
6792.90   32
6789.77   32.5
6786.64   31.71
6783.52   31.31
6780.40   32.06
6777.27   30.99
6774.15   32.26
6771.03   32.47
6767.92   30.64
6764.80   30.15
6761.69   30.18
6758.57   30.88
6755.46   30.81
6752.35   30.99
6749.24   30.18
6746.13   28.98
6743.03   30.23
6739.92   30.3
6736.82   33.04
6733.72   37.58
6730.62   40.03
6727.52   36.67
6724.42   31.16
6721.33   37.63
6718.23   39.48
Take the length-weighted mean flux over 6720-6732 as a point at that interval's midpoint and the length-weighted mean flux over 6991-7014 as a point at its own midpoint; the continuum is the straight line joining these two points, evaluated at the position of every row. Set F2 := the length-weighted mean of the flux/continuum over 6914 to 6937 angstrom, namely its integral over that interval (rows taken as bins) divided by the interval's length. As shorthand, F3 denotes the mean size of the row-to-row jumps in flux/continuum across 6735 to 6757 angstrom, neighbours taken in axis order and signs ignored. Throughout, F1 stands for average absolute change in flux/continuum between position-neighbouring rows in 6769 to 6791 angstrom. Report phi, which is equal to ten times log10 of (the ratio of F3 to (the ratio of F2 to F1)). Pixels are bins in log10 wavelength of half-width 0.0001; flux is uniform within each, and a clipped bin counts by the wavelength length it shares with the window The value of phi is -32.0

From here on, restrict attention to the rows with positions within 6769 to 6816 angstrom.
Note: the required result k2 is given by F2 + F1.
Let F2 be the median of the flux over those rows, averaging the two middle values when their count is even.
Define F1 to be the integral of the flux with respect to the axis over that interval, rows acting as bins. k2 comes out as 1521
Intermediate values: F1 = 1489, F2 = 32.0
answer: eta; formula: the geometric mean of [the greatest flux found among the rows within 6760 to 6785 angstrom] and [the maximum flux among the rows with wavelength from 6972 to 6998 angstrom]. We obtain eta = 32.5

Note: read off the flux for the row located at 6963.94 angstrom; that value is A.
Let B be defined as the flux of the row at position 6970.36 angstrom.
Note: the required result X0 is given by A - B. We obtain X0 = -0.8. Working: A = 31.12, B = 31.95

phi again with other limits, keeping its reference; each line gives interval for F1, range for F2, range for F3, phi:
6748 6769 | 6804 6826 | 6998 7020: -34.9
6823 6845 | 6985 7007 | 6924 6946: -33.0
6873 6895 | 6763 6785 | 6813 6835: -31.2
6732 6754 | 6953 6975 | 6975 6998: -29.2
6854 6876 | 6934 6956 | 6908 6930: -35.7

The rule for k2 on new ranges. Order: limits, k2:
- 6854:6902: 1526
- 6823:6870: 1511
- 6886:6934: 1549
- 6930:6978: 1550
